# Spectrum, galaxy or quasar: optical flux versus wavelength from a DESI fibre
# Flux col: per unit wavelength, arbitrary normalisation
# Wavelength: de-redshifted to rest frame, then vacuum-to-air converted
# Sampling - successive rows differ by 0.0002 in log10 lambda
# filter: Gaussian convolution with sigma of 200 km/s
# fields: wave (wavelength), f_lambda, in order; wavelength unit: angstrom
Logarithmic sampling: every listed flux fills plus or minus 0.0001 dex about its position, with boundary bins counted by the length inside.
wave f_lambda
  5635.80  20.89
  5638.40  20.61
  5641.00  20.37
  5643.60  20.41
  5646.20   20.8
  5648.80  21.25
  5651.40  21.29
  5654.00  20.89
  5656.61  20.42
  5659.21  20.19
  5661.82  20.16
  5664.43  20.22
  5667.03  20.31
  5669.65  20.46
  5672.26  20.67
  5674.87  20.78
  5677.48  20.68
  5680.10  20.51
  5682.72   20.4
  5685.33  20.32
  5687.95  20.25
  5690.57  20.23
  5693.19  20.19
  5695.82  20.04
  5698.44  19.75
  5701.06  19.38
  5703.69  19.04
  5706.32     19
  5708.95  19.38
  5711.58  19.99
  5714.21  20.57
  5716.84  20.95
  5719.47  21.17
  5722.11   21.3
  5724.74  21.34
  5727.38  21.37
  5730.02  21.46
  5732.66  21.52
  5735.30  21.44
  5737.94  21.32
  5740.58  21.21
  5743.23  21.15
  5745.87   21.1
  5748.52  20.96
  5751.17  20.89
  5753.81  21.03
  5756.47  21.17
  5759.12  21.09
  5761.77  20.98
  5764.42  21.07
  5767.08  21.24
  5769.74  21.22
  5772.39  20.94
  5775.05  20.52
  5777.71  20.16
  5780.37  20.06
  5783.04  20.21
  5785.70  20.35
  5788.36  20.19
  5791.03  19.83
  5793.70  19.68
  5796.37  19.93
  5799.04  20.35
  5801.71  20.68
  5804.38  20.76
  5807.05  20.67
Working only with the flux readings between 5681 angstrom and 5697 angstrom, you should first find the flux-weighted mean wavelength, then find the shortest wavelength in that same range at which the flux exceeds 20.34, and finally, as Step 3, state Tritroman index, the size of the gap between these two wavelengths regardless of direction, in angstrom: 6.5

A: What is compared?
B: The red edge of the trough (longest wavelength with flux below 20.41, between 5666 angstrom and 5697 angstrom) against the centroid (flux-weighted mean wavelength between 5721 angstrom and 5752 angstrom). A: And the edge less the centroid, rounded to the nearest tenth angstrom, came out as -40.7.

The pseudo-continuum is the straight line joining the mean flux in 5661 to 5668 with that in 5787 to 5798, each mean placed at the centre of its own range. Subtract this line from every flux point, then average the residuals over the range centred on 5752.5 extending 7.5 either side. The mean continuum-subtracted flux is 1.0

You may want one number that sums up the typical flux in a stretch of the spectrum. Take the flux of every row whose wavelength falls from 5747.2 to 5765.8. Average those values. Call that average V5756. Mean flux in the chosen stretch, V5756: 21.0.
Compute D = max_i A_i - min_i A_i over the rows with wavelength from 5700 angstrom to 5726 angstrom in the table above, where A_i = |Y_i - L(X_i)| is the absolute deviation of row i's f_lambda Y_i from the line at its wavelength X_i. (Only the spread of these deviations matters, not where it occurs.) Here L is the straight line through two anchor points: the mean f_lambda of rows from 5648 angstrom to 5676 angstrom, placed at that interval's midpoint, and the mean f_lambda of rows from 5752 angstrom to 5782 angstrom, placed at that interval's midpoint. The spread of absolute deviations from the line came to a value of 1.6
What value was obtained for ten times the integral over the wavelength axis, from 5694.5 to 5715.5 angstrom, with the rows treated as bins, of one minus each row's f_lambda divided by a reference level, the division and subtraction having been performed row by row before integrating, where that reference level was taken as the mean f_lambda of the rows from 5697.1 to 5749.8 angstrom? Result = 10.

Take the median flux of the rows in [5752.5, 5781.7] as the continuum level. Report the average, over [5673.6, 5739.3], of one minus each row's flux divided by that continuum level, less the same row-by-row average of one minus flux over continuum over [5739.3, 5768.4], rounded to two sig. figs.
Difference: 0.028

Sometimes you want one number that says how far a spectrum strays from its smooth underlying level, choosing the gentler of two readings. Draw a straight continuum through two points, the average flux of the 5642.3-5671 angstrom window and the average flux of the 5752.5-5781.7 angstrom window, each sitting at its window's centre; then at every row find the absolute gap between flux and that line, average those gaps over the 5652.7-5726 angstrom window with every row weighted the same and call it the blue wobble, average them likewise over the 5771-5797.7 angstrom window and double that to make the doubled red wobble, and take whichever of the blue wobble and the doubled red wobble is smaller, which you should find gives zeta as 0.53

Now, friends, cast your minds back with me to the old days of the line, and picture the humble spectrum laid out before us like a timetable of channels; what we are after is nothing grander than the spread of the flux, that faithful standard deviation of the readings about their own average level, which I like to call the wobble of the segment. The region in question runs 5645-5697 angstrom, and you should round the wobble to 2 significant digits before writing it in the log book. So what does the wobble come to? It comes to 0.35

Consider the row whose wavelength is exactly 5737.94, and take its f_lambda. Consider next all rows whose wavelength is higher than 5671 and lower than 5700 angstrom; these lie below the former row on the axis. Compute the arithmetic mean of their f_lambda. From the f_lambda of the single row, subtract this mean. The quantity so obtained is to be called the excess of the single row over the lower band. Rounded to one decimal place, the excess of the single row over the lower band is 1.0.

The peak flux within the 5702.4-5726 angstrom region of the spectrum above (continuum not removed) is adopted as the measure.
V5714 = 21.34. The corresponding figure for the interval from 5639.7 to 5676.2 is 21.29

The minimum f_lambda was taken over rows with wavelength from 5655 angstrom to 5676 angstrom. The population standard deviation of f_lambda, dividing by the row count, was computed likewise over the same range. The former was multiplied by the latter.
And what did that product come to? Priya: 4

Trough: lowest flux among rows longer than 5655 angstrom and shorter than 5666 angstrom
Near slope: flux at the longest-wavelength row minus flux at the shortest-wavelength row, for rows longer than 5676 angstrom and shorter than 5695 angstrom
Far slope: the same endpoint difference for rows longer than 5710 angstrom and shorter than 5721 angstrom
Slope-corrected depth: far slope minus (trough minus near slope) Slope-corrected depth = -19.5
